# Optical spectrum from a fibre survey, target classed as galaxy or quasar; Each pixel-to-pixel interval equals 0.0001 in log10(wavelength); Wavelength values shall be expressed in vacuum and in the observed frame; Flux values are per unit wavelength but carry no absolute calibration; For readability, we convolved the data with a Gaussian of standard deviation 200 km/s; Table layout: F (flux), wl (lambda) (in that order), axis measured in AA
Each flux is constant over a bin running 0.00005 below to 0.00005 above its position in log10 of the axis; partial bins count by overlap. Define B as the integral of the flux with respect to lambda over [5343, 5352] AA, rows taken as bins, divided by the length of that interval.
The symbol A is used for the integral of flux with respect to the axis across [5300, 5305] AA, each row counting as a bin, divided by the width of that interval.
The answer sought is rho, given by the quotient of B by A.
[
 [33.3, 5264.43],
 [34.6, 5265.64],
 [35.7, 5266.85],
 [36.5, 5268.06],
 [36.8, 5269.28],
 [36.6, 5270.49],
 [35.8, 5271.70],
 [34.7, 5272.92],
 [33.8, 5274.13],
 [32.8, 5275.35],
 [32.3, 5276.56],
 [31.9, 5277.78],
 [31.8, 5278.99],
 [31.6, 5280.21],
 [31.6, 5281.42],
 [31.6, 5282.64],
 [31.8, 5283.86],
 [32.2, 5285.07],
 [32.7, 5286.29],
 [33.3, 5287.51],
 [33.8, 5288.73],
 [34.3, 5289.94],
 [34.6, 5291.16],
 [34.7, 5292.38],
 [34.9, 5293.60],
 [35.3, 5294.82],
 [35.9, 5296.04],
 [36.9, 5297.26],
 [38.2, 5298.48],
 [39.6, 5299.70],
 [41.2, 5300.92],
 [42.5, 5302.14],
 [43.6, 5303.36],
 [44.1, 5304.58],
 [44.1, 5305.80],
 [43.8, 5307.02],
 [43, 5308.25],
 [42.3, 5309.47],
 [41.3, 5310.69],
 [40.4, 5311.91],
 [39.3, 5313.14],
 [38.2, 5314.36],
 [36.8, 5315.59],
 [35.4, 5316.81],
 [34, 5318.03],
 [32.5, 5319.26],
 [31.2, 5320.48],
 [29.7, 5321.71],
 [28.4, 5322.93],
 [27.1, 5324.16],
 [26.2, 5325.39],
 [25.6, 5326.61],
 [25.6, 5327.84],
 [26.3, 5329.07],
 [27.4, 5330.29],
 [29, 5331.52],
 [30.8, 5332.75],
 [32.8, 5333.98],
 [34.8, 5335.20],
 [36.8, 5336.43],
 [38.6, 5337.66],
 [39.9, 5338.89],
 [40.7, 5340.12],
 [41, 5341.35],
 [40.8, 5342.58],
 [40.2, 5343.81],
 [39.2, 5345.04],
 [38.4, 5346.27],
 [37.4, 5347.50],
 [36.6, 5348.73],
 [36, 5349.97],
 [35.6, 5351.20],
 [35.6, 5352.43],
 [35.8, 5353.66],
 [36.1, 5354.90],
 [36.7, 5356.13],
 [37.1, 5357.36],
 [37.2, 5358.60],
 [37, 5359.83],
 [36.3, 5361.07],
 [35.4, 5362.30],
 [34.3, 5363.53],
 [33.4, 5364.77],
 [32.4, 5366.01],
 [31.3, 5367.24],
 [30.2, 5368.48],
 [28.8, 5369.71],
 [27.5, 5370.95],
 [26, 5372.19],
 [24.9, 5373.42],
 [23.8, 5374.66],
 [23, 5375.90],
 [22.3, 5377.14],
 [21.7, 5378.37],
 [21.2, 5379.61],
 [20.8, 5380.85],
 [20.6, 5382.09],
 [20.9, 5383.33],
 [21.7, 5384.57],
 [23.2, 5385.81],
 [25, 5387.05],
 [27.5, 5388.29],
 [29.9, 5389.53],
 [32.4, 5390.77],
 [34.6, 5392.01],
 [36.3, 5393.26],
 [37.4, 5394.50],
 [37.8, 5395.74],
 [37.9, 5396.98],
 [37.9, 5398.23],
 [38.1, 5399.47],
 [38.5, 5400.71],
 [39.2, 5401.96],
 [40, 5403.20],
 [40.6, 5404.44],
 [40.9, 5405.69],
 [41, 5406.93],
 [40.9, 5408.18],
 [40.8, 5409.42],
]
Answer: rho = 0.9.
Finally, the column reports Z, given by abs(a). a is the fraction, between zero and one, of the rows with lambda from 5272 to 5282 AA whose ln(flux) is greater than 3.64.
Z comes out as 0.00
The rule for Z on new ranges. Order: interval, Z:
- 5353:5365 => 0.00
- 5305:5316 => 0.89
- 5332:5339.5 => 0.33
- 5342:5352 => 0.50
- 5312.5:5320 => 0.33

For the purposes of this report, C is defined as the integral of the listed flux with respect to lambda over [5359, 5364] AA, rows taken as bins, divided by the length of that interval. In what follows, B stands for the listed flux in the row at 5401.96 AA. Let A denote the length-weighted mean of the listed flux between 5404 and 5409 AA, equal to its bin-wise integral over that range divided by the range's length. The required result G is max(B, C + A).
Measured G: 77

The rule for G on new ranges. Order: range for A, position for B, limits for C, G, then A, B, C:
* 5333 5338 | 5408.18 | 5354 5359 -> 72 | 35.3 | 40.9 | 36.7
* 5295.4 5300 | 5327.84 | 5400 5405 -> 77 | 37.5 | 25.6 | 39.6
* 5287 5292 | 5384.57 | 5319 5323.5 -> 64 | 34.1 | 21.7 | 30.3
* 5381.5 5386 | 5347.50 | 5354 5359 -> 58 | 21.4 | 37.4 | 36.7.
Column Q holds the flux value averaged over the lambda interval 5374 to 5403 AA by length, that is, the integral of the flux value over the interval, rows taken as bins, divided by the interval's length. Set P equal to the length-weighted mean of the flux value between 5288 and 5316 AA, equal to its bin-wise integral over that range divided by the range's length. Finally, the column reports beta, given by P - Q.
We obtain 9.7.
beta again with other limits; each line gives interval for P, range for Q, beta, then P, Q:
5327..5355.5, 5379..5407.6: 3.0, 35.4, 32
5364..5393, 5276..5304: -8.7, 26.4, 35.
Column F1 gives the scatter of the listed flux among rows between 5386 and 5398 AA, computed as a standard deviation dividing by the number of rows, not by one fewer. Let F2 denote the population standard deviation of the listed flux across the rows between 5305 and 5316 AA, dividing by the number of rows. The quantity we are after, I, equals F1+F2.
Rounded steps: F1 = 4.5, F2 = 2.40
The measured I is 6.9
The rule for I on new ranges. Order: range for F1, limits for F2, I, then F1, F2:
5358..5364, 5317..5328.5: 4.0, 1.1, 2.93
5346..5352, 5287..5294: 1.6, 1.0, 0.56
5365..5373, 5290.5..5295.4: 2.5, 2.2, 0.27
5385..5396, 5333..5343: 8.0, 5.1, 2.88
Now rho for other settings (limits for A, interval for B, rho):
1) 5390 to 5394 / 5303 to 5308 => 1.3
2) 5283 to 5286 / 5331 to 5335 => 1.0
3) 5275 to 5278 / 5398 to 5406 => 1.2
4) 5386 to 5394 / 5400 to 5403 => 1.3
